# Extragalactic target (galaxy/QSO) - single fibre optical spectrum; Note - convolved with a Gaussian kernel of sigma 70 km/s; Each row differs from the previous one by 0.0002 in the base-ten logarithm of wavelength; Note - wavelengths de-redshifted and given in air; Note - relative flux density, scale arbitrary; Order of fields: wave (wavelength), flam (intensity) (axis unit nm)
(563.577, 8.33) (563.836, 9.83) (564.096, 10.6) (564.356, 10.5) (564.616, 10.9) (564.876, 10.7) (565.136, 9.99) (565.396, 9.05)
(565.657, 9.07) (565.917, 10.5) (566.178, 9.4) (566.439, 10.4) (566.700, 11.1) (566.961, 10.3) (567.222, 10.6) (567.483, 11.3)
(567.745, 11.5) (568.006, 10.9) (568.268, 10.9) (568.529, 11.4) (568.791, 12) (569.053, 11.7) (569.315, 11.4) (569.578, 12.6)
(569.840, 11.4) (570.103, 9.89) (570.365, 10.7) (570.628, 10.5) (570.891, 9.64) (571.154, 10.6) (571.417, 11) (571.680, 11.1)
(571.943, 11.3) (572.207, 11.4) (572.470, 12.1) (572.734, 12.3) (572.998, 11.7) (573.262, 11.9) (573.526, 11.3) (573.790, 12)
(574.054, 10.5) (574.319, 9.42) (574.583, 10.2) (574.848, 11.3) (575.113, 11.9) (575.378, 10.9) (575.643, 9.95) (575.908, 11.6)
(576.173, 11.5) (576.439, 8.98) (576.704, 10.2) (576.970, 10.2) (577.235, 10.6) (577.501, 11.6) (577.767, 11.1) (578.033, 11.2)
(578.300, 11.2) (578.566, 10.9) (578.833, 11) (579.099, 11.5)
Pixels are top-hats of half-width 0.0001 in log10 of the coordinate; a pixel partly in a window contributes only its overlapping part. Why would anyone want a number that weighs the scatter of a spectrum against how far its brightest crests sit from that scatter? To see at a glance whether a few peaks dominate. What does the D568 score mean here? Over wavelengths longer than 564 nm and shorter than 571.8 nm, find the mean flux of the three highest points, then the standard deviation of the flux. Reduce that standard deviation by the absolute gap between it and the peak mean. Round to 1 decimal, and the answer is -10.5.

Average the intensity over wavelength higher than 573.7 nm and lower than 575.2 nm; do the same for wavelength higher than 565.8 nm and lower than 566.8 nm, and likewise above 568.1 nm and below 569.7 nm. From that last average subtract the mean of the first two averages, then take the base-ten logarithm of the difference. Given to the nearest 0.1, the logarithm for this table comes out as 0.0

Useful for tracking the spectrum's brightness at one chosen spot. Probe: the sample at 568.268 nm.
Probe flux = 10.9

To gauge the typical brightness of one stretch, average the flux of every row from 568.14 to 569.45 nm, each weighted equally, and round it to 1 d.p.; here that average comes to 11.5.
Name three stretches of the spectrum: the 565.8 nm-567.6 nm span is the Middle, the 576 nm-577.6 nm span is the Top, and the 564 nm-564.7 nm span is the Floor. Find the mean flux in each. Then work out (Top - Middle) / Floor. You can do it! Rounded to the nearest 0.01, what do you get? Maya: 0.00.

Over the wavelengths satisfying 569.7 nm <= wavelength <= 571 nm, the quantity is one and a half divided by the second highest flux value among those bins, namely 0.140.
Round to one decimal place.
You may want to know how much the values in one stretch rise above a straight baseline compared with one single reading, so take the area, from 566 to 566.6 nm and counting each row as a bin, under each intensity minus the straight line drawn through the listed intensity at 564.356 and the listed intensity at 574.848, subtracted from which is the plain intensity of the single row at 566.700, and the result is -11.5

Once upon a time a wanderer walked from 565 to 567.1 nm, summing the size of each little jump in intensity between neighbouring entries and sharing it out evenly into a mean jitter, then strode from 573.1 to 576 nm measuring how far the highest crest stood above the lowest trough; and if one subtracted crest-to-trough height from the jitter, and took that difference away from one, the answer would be 2.72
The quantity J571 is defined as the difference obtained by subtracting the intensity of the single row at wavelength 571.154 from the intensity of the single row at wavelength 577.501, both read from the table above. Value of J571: 1.0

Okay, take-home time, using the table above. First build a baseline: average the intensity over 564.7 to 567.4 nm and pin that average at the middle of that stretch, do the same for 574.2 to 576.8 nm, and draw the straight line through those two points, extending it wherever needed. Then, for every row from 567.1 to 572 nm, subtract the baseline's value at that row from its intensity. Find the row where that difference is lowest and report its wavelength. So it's 570.891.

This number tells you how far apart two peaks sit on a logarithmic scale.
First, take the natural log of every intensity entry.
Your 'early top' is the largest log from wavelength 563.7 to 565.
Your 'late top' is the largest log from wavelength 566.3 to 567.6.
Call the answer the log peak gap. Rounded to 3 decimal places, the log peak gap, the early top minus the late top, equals -0.036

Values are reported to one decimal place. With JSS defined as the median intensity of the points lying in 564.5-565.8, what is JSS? 10.0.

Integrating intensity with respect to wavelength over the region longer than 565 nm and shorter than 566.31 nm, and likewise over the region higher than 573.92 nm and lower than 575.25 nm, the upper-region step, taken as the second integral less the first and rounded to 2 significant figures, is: 1.6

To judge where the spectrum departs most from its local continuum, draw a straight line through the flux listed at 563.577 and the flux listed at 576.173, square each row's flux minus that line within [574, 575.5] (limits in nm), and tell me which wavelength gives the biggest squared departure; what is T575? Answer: 574.319 nm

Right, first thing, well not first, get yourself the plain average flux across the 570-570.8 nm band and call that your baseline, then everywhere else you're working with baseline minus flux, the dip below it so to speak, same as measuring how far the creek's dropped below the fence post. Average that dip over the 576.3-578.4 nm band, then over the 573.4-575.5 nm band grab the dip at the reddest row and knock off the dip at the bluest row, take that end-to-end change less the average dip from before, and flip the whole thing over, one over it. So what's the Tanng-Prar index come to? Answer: 1.5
